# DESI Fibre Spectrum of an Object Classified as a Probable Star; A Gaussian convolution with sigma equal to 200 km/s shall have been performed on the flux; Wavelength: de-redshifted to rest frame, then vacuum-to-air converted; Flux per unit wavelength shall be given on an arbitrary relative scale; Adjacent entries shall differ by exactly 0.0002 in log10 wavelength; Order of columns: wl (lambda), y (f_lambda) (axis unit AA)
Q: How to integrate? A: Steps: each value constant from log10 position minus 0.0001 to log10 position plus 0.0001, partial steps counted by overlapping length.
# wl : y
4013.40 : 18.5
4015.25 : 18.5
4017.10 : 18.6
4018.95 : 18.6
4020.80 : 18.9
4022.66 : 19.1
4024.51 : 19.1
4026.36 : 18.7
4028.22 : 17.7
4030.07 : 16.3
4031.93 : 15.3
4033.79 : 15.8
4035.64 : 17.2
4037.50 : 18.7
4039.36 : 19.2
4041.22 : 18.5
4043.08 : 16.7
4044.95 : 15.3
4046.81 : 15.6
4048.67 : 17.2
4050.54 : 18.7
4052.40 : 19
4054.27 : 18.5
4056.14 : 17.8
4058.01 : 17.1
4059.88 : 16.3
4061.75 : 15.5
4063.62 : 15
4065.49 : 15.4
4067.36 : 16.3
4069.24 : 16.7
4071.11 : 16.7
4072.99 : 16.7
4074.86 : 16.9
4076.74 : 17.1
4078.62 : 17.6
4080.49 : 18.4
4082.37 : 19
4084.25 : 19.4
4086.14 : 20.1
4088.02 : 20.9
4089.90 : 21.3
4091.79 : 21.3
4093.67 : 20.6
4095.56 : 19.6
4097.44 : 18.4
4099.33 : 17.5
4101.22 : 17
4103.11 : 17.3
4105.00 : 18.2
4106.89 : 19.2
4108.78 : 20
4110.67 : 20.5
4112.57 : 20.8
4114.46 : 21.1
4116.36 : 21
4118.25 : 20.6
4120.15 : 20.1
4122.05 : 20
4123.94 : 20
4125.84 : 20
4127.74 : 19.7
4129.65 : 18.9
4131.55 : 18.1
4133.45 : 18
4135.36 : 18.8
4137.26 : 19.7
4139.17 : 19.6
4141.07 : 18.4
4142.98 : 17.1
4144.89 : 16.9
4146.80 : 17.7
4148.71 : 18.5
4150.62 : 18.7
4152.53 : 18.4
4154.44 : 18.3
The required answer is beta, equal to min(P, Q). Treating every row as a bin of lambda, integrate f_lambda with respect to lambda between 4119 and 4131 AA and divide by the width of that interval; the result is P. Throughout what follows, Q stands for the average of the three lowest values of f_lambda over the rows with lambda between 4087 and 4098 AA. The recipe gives 19.5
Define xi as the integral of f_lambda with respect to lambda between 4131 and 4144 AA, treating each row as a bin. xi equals 241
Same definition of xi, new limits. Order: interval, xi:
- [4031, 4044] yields 226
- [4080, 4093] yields 262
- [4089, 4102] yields 252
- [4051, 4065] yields 238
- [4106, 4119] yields 266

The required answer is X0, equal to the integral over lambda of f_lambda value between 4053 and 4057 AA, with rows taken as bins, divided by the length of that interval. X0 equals 18.2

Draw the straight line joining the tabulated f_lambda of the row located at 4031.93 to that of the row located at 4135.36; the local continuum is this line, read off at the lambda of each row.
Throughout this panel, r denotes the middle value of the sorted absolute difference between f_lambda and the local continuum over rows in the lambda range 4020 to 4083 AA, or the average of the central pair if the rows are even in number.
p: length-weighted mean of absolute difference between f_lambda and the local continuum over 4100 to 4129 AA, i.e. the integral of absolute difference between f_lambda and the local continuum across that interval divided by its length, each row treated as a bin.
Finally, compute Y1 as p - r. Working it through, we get 0.5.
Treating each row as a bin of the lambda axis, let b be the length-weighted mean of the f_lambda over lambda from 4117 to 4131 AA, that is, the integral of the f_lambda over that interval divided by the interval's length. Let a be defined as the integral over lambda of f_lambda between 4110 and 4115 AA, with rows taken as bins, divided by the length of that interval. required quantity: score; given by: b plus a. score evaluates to 40.7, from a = 20.8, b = 19.9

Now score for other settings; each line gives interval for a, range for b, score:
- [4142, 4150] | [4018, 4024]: 36.5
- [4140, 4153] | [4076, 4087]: 36.6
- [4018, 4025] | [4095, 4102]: 37.0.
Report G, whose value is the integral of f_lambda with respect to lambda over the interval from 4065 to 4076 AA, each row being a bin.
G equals 182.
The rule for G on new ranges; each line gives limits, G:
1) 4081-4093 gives 243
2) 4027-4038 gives 185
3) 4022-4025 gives 57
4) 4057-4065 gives 128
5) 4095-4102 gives 127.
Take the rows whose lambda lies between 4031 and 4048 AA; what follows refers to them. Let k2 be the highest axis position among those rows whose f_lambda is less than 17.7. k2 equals 4046.81 AA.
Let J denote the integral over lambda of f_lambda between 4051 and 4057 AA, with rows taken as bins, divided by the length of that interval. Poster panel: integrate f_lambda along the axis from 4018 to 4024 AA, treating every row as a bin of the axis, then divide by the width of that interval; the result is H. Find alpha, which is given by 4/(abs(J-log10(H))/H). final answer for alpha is 4.39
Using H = 18.9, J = 18.46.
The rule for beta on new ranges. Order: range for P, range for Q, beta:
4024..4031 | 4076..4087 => 17.7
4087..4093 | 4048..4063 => 16.3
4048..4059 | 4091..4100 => 18.0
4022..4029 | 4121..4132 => 18.7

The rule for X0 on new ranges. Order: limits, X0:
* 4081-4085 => 19.1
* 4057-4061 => 16.7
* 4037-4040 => 19.0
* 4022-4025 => 19.1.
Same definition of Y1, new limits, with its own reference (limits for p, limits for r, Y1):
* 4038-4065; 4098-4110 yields 1.1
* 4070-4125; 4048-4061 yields 0.1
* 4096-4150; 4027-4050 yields 0.1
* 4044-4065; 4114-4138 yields -0.2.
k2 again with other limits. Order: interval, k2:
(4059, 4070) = 4069.24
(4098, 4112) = 4103.11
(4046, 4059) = 4058.01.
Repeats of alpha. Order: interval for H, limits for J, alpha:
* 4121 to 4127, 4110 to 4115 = 4.11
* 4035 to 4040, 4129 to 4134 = 4.30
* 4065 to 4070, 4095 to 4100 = 3.74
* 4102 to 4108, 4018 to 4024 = 4.15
